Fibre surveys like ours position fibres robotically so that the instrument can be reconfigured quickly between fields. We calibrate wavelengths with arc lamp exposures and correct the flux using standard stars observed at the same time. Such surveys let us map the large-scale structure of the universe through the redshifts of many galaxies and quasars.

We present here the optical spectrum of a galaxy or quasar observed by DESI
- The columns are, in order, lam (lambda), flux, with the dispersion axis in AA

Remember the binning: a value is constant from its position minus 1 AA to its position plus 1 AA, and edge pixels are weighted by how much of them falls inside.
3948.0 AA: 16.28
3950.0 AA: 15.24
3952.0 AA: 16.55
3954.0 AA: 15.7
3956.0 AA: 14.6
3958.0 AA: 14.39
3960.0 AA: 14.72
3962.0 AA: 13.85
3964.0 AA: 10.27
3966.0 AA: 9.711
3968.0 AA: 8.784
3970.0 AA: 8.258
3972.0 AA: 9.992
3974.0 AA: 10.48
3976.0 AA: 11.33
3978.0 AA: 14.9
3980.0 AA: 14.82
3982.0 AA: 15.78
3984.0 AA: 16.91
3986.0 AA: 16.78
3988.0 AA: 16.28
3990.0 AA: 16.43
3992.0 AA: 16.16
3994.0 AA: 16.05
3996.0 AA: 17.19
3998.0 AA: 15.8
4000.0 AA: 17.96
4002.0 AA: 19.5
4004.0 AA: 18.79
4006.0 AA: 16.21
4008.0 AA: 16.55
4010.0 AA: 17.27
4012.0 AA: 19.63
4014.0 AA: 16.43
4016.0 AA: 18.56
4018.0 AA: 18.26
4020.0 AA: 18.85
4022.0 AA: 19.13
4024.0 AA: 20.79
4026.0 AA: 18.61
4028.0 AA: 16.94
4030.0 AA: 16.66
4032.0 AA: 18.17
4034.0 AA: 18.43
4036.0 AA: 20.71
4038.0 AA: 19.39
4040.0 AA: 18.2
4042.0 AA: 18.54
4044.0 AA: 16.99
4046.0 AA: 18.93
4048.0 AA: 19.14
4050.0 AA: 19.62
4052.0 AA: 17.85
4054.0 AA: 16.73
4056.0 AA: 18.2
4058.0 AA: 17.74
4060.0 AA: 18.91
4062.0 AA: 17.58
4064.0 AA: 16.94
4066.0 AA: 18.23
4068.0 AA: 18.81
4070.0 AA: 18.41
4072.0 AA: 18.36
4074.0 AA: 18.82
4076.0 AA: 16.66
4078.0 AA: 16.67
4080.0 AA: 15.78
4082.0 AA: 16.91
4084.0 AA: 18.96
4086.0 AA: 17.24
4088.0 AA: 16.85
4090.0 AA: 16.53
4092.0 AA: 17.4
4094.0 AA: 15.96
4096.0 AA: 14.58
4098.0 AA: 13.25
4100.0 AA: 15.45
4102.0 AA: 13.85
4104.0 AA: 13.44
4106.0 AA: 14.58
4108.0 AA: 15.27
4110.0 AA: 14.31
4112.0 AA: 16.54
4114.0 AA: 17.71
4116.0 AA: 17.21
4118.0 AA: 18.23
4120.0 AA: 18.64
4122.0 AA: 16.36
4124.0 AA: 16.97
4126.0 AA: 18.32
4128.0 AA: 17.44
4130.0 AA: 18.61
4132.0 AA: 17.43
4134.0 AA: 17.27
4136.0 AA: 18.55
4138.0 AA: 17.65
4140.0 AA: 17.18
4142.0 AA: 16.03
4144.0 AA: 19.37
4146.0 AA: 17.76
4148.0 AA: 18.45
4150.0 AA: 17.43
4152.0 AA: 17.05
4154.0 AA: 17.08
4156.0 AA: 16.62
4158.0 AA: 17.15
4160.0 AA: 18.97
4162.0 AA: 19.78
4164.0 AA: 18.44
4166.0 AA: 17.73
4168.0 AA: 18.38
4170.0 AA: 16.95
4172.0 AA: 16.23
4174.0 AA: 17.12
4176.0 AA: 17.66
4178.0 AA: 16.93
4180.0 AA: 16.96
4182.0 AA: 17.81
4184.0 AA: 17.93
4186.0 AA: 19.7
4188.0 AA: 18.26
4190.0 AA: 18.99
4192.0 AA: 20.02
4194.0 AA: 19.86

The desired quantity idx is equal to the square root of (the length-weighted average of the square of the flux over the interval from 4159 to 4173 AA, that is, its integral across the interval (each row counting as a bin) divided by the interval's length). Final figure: 18.1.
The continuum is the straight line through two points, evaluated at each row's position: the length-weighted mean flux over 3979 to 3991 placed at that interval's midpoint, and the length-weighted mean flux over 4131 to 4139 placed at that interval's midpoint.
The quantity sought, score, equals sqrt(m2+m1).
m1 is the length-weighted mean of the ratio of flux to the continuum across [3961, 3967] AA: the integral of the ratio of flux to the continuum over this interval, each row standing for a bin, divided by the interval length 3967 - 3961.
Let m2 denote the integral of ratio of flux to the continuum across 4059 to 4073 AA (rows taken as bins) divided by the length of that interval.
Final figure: 1.33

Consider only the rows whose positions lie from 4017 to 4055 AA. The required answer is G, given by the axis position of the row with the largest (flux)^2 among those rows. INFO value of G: 4024.0 AA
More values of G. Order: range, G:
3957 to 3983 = 3982.0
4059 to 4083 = 4060.0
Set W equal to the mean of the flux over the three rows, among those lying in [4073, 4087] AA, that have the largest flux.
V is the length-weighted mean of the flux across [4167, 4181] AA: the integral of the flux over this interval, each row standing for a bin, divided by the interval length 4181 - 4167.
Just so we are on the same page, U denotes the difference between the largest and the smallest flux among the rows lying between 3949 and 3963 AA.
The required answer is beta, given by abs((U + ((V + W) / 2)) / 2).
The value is 10.2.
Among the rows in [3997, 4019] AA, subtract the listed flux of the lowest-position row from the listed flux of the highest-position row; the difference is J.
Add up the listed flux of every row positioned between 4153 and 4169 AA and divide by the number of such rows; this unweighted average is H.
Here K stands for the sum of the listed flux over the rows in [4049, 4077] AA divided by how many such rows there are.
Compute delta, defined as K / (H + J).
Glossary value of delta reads 0.88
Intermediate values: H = 18.0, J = 2.5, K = 18.1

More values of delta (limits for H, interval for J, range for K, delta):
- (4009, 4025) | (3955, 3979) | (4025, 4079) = 0.96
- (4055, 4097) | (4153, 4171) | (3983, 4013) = 0.99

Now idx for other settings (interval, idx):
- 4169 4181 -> 17.0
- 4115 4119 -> 17.7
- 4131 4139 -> 17.7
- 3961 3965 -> 12.2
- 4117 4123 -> 17.8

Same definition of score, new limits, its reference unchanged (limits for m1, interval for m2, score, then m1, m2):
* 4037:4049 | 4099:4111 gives 1.39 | 1.11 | 0.83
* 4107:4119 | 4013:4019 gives 1.42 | 0.95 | 1.08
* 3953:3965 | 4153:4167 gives 1.37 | 0.88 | 1.00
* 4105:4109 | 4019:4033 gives 1.40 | 0.86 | 1.11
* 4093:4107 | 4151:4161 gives 1.34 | 0.83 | 0.97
